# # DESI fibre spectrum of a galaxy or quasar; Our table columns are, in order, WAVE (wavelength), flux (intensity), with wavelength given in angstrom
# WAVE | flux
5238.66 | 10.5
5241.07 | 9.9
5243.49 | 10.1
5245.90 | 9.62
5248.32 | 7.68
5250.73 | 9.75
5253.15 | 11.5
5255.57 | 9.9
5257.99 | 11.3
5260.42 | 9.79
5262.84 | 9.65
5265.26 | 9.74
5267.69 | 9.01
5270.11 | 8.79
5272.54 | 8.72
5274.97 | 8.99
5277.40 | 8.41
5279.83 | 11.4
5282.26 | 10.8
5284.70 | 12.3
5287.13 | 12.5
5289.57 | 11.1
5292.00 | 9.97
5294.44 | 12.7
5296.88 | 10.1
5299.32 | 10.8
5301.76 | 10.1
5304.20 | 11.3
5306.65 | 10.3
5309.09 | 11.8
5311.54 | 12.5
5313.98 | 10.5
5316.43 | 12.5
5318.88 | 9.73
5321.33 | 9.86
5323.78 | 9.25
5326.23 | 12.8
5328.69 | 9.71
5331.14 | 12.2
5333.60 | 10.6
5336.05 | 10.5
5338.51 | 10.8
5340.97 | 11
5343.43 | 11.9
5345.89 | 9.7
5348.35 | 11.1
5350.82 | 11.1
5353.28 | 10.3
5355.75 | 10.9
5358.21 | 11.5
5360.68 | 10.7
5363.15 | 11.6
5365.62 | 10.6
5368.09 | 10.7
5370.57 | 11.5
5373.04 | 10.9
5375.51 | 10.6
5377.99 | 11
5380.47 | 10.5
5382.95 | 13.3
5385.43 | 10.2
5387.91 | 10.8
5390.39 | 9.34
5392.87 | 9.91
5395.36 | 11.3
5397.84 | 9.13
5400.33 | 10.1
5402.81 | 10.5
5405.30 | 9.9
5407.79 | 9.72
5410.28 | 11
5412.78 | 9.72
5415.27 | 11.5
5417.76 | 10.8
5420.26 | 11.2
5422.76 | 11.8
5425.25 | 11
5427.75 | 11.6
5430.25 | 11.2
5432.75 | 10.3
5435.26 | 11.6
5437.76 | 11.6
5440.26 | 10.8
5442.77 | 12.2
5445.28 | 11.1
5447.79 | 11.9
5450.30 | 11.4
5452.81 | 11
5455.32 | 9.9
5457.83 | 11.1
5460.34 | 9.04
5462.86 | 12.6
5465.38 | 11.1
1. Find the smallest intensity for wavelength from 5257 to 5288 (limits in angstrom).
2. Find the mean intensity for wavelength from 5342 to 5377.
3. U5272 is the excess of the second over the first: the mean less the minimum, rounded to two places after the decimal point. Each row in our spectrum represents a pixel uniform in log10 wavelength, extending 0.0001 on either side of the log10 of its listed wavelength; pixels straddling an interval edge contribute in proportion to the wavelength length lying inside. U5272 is 2.53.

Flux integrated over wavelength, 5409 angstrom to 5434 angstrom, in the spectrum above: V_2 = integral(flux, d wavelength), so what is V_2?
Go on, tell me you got 275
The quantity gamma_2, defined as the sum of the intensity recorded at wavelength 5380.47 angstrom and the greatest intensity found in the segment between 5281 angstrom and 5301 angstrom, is 23.2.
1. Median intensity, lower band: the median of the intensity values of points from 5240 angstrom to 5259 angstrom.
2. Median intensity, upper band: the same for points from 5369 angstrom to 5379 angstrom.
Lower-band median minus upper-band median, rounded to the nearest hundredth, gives -1.05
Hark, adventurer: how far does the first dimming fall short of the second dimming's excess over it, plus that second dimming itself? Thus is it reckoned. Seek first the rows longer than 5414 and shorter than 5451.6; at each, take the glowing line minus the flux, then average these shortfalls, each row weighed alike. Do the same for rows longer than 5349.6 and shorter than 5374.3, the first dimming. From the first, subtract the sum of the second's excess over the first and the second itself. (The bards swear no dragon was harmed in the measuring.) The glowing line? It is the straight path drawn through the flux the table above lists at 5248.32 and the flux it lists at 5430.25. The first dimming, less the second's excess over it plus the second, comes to -2.0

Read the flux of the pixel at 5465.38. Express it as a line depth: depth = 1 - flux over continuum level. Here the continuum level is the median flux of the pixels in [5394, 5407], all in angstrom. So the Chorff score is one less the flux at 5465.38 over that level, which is -0.10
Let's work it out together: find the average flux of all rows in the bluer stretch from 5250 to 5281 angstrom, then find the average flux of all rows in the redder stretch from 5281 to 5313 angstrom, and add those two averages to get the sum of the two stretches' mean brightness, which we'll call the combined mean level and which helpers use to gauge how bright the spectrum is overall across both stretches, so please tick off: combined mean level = 21.0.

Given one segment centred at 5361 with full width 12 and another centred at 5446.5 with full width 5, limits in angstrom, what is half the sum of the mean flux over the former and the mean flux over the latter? 11.28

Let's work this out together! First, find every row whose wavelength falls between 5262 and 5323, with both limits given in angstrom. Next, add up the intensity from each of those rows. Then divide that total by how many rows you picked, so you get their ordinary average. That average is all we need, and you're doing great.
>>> 10.5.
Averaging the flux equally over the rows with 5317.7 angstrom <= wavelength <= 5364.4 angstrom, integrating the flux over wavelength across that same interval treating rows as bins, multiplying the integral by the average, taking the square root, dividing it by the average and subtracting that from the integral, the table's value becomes 498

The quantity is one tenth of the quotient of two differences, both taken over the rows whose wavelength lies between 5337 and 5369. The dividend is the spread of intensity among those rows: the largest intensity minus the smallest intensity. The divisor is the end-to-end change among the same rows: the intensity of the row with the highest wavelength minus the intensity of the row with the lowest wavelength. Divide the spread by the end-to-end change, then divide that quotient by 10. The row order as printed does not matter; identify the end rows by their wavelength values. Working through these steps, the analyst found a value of -2.2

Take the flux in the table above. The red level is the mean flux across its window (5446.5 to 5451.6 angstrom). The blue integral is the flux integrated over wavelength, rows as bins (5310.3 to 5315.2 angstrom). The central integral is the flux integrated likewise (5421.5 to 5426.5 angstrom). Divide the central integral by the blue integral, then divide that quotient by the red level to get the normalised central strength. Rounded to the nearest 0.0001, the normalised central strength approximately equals 0.0869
